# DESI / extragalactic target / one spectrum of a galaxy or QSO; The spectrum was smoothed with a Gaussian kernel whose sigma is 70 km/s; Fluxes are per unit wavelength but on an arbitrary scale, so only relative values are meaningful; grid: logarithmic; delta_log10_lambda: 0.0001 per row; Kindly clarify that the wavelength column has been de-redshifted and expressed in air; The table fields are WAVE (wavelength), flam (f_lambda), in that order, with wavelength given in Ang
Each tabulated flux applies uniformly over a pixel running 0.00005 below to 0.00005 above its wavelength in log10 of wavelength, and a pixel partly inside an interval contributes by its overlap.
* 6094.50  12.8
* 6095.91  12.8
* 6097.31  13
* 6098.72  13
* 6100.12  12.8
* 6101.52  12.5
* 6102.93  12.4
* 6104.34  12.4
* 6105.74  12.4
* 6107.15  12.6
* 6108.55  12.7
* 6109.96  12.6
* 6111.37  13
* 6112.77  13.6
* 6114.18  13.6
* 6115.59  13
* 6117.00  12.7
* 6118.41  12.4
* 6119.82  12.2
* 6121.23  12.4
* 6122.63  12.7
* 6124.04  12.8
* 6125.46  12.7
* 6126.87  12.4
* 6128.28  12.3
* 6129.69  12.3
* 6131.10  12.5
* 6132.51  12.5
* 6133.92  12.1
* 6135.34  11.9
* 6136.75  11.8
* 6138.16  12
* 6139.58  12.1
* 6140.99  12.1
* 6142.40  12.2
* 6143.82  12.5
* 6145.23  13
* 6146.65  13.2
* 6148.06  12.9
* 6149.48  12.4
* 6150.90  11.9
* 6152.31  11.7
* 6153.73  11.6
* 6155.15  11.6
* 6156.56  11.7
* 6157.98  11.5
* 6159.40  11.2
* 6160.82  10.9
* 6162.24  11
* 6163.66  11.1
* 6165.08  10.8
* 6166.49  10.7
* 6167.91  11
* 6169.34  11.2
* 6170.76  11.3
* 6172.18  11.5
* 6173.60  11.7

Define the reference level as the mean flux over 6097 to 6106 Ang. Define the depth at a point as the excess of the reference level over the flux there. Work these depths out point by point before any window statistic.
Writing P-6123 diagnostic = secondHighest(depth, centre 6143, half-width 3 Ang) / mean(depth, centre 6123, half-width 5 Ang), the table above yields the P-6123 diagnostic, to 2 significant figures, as 3.4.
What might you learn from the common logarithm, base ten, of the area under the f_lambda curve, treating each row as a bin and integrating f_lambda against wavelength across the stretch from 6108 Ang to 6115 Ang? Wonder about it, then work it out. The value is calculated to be 1.96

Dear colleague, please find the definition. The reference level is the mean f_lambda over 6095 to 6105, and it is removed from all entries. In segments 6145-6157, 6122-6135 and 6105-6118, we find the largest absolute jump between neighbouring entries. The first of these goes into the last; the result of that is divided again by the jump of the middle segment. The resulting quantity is 3.00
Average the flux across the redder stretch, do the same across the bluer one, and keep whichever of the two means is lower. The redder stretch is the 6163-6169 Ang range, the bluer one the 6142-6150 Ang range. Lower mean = 10.9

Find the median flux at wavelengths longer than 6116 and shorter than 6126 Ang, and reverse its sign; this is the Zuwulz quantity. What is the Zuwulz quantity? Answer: -12.7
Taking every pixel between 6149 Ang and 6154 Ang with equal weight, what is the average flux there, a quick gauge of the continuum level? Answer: 11.9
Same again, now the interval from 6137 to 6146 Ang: 12.3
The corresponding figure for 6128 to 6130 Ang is 12.3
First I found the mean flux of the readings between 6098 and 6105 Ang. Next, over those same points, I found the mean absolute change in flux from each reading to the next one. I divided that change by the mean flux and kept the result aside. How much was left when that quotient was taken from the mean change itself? 0.138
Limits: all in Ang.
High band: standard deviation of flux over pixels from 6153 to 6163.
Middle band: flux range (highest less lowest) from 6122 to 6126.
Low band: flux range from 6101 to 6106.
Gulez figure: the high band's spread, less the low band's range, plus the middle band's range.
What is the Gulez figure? 0.3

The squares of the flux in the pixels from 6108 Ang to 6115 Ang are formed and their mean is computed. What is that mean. 172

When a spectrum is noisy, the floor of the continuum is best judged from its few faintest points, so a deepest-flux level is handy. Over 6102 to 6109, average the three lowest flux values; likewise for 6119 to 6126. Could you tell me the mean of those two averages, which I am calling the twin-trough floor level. 12.4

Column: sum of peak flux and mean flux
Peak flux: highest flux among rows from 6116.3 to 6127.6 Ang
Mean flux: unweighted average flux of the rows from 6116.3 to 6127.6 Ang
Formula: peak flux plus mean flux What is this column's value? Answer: 25.3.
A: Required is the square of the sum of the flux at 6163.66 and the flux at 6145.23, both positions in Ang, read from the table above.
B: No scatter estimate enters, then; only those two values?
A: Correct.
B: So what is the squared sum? 581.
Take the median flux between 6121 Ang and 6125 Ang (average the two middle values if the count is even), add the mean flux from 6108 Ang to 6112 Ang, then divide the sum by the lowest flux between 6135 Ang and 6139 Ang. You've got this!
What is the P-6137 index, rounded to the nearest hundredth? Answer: 2.16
